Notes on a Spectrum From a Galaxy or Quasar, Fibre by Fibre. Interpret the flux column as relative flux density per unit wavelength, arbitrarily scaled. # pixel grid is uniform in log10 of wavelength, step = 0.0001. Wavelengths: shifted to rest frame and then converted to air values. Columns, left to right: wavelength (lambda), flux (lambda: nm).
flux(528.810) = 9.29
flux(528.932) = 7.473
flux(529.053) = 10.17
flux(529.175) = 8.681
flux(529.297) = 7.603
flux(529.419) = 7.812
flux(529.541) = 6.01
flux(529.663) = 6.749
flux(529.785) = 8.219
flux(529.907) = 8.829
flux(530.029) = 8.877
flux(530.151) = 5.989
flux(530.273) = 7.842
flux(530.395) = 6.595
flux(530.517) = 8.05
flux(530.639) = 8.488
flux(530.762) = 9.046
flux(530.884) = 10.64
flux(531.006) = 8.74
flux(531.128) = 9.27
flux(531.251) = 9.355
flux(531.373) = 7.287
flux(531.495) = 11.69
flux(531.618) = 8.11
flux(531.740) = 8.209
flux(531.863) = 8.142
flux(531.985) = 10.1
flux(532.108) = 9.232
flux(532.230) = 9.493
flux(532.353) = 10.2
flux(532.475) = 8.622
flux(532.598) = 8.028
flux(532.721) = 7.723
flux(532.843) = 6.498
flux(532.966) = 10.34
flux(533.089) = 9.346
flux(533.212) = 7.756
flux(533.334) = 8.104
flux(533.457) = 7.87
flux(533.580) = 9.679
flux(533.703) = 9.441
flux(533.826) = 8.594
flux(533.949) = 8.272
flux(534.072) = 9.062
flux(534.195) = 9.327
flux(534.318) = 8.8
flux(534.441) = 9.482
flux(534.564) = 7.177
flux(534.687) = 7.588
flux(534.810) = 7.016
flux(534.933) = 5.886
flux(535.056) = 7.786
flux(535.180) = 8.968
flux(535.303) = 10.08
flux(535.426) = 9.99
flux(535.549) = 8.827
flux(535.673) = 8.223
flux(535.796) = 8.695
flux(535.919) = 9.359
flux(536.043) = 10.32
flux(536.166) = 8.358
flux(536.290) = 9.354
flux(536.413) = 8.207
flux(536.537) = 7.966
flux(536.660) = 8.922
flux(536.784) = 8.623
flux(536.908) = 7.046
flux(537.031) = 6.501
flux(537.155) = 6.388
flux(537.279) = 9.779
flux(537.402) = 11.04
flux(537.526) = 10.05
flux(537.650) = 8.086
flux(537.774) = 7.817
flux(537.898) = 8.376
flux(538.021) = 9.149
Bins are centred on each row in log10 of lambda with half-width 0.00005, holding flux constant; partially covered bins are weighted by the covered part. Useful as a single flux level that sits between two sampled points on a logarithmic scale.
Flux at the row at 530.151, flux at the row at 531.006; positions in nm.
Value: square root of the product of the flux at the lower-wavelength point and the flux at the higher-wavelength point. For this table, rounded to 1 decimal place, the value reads 7.2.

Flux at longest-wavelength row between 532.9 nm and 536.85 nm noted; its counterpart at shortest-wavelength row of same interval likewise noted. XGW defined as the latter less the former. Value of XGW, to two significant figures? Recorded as 1.7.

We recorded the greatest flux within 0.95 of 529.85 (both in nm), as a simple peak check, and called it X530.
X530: 10.17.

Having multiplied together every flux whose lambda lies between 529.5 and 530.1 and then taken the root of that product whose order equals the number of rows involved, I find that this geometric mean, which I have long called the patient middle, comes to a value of 7.6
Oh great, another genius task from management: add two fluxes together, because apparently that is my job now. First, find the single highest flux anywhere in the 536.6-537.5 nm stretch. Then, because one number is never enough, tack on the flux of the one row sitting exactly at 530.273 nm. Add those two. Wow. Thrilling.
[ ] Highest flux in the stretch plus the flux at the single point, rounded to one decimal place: 18.9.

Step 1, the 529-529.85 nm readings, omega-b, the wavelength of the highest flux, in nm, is 529.053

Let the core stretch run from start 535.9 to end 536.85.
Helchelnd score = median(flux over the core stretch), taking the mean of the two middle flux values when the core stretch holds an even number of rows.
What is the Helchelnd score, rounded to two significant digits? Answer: 8.8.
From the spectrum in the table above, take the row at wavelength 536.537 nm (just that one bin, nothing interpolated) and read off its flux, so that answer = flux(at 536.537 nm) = 7.966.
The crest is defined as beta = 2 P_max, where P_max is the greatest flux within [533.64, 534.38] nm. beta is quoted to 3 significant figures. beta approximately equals 18.9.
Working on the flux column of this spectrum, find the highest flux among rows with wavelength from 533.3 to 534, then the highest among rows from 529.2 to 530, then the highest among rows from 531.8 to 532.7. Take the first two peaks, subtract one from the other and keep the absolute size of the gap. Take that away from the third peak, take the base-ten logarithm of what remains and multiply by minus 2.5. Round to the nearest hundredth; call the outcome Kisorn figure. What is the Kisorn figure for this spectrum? -2.43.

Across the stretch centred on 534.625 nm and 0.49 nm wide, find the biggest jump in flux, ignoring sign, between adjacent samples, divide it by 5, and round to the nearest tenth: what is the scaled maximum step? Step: 0.5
